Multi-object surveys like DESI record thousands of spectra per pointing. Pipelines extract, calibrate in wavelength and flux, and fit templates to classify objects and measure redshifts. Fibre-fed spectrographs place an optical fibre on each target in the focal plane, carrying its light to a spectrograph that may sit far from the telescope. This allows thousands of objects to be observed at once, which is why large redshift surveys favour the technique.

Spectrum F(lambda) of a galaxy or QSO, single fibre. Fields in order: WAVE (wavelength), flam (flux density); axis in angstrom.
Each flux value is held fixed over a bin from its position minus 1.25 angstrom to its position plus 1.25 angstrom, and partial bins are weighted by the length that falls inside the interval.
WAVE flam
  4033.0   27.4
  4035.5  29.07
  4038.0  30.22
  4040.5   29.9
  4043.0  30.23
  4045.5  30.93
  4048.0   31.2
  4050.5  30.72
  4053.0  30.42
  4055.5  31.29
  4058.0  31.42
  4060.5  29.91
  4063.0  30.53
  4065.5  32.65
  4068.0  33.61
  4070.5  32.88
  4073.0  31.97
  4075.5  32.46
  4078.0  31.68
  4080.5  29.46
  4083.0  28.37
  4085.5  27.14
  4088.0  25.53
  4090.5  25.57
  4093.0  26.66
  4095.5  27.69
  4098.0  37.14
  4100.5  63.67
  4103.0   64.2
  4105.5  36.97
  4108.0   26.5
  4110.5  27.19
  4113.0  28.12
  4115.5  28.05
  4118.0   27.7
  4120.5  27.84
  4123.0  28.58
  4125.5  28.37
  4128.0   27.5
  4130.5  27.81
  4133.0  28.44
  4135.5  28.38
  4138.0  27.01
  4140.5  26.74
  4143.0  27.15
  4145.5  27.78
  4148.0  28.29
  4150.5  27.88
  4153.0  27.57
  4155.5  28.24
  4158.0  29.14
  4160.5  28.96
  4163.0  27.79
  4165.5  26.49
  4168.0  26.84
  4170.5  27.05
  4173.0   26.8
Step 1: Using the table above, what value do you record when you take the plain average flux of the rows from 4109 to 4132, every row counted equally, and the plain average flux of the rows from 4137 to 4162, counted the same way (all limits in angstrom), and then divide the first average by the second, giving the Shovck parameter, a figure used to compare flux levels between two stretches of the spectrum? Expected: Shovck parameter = 1.00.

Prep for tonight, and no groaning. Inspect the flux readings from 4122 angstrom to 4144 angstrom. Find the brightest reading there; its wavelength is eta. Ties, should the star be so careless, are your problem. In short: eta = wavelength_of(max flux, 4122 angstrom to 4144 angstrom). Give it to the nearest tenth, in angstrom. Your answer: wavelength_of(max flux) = 4123.0 angstrom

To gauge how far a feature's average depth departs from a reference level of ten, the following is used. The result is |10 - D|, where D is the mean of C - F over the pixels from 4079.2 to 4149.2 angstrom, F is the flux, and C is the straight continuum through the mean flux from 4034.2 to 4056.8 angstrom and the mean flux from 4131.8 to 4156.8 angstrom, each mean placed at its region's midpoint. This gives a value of 12.3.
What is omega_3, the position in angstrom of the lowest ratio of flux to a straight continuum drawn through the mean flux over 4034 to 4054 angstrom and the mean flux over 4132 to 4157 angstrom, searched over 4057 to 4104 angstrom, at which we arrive 4088.0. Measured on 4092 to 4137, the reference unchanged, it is 4093.0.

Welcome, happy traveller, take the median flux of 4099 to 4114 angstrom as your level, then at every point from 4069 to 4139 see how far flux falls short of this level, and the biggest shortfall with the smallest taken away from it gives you 38.7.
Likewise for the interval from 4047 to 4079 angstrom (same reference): 3.7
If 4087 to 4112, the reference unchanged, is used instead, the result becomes 38.7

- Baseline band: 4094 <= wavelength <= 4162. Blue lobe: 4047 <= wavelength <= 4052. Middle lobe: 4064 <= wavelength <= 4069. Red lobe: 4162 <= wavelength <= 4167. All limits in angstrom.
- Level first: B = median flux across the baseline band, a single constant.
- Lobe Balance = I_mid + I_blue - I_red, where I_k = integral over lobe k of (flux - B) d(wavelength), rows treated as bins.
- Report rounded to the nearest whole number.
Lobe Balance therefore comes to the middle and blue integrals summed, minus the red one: 44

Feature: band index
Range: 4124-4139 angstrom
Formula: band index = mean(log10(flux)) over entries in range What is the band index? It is 1.45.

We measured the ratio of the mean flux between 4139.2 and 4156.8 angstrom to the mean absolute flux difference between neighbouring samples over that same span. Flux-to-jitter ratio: 56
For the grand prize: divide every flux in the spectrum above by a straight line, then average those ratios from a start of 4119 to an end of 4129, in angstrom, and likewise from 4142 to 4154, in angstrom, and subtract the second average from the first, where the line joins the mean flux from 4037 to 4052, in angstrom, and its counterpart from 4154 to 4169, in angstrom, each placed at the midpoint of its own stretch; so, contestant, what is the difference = -0.01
